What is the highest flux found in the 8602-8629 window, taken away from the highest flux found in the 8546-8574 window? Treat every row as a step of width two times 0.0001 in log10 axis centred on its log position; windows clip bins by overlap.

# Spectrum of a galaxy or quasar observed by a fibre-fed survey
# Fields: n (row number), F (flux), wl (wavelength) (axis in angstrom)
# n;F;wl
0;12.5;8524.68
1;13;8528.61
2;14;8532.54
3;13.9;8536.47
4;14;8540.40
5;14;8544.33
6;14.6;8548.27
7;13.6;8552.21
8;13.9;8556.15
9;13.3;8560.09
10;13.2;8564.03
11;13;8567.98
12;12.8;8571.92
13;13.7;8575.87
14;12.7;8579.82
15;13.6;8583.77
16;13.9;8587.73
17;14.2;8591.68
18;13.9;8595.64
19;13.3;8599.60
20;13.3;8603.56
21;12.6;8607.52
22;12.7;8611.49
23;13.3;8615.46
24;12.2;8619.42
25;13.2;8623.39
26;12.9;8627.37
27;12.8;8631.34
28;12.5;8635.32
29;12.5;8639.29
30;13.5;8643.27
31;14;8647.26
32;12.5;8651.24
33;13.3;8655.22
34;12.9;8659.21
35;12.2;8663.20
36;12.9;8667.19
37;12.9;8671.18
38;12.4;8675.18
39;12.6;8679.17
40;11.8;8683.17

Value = 1.3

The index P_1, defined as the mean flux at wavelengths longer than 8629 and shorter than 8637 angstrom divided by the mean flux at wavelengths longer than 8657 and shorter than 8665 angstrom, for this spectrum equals 1.01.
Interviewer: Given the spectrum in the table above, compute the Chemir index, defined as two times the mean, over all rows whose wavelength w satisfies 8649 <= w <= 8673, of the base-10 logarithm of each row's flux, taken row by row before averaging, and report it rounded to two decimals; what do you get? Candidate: 2.21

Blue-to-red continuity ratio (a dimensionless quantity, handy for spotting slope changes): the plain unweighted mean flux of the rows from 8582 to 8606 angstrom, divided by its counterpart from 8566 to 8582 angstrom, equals 1.05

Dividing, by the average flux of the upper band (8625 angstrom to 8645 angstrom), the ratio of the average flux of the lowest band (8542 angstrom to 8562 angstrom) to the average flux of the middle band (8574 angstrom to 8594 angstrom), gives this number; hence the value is 0.0794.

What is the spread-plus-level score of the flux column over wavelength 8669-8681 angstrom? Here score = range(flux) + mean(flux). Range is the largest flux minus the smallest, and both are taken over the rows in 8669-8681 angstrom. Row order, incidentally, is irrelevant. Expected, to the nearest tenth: 13.1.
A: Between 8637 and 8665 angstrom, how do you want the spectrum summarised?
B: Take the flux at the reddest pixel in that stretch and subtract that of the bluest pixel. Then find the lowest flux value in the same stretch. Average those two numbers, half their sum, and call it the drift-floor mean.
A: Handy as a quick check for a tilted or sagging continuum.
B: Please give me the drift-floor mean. 5.95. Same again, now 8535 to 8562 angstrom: 6.35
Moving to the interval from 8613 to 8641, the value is 5.70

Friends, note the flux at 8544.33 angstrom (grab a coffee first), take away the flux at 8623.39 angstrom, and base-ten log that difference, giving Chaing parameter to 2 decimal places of -0.10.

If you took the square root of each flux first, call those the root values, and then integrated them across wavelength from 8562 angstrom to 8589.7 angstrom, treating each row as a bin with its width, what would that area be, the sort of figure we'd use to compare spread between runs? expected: 101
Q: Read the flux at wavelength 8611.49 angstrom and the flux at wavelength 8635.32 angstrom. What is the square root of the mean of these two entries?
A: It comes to 3.55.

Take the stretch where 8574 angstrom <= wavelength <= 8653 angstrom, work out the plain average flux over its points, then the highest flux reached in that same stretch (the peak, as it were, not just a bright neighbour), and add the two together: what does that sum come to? 27.4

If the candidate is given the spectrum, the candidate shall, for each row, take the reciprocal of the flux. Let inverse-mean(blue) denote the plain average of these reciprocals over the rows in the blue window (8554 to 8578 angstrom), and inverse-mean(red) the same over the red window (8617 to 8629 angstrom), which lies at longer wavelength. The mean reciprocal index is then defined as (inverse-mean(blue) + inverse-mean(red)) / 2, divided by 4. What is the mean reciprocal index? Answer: 0.0192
